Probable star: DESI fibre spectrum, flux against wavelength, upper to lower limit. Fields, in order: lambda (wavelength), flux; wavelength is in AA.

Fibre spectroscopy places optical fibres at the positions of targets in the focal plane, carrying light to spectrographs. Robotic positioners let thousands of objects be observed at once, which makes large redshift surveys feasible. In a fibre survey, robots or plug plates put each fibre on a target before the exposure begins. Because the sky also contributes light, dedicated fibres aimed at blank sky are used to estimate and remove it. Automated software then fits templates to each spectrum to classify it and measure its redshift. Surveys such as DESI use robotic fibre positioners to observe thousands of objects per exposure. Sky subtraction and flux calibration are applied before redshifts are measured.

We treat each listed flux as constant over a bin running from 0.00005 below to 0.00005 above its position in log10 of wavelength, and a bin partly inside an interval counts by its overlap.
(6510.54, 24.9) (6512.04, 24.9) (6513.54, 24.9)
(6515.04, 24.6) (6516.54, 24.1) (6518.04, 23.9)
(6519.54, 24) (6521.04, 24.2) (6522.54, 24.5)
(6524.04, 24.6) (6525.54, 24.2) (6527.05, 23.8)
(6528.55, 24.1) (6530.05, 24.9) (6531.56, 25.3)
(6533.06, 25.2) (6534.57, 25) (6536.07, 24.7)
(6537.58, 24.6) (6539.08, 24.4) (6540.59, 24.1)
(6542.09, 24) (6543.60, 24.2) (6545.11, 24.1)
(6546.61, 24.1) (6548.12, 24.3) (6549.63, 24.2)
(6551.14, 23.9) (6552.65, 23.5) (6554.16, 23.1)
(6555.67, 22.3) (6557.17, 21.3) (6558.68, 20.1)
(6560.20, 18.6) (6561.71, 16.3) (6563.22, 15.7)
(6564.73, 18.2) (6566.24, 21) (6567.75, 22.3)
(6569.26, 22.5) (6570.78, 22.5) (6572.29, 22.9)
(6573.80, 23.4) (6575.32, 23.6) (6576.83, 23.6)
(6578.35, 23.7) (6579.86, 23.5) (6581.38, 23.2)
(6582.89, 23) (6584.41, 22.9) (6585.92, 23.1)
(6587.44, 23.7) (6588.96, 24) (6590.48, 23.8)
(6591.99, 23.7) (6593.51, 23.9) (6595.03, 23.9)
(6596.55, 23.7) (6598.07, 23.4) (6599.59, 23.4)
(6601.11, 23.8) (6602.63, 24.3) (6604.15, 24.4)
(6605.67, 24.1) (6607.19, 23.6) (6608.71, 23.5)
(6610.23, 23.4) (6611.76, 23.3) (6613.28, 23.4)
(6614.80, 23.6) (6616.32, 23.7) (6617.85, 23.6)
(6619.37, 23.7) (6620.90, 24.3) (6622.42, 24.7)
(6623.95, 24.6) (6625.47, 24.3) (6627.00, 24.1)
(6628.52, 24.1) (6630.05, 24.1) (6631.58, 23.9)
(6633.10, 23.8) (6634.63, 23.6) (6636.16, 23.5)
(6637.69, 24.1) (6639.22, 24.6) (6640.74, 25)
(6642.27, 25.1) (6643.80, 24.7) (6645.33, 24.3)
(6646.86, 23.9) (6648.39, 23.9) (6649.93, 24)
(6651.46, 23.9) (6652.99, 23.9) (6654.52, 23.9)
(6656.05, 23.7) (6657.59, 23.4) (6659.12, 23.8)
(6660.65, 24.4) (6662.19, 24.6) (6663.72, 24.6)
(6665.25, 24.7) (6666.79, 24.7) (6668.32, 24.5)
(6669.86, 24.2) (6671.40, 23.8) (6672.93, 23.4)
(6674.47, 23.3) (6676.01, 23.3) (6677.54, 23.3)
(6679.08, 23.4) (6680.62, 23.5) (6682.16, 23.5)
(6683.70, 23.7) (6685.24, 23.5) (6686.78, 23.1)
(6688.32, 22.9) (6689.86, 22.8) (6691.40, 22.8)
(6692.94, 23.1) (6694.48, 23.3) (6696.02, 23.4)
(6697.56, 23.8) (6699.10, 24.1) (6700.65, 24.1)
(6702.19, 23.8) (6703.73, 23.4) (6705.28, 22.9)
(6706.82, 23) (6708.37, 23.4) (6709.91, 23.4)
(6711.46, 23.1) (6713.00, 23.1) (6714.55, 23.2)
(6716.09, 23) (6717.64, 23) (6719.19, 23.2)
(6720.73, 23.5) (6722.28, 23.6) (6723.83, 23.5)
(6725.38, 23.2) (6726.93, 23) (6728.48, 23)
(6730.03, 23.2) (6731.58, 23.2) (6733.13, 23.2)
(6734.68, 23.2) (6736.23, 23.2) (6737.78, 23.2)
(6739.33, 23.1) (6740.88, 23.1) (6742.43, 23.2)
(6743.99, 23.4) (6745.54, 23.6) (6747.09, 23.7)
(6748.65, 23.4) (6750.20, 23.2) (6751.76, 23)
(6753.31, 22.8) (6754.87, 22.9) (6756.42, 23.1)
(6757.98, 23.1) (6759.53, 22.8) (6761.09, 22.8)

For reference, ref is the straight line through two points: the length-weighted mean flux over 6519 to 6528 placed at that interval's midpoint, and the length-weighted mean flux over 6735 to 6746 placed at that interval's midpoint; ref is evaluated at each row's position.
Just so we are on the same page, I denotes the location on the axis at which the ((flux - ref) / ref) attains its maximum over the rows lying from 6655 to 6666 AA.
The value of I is 6665.25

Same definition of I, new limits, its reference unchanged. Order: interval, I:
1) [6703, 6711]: 6709.91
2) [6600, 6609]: 6604.15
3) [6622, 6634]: 6622.42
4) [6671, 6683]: 6671.40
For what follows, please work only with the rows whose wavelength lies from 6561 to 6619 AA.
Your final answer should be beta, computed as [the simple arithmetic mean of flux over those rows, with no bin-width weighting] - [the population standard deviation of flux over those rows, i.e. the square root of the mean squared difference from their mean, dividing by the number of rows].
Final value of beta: 21.0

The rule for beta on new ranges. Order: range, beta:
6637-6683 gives 23.5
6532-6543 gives 24.2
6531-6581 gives 20.3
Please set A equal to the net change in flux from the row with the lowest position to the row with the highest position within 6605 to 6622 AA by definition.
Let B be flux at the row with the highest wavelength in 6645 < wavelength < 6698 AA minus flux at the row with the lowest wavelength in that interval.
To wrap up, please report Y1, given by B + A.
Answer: -0.3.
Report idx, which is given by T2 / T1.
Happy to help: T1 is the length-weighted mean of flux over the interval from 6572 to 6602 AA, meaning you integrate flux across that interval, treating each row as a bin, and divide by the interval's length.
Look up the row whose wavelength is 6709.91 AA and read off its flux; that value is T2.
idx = 0.99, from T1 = 23.5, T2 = 23.4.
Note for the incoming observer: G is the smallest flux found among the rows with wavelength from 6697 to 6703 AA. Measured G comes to 23.8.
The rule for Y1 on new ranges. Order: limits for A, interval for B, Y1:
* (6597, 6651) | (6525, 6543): 0.4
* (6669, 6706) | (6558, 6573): 1.5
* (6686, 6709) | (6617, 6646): 1.0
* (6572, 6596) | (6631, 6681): 0.6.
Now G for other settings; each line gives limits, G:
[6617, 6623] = 23.6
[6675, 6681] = 23.3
